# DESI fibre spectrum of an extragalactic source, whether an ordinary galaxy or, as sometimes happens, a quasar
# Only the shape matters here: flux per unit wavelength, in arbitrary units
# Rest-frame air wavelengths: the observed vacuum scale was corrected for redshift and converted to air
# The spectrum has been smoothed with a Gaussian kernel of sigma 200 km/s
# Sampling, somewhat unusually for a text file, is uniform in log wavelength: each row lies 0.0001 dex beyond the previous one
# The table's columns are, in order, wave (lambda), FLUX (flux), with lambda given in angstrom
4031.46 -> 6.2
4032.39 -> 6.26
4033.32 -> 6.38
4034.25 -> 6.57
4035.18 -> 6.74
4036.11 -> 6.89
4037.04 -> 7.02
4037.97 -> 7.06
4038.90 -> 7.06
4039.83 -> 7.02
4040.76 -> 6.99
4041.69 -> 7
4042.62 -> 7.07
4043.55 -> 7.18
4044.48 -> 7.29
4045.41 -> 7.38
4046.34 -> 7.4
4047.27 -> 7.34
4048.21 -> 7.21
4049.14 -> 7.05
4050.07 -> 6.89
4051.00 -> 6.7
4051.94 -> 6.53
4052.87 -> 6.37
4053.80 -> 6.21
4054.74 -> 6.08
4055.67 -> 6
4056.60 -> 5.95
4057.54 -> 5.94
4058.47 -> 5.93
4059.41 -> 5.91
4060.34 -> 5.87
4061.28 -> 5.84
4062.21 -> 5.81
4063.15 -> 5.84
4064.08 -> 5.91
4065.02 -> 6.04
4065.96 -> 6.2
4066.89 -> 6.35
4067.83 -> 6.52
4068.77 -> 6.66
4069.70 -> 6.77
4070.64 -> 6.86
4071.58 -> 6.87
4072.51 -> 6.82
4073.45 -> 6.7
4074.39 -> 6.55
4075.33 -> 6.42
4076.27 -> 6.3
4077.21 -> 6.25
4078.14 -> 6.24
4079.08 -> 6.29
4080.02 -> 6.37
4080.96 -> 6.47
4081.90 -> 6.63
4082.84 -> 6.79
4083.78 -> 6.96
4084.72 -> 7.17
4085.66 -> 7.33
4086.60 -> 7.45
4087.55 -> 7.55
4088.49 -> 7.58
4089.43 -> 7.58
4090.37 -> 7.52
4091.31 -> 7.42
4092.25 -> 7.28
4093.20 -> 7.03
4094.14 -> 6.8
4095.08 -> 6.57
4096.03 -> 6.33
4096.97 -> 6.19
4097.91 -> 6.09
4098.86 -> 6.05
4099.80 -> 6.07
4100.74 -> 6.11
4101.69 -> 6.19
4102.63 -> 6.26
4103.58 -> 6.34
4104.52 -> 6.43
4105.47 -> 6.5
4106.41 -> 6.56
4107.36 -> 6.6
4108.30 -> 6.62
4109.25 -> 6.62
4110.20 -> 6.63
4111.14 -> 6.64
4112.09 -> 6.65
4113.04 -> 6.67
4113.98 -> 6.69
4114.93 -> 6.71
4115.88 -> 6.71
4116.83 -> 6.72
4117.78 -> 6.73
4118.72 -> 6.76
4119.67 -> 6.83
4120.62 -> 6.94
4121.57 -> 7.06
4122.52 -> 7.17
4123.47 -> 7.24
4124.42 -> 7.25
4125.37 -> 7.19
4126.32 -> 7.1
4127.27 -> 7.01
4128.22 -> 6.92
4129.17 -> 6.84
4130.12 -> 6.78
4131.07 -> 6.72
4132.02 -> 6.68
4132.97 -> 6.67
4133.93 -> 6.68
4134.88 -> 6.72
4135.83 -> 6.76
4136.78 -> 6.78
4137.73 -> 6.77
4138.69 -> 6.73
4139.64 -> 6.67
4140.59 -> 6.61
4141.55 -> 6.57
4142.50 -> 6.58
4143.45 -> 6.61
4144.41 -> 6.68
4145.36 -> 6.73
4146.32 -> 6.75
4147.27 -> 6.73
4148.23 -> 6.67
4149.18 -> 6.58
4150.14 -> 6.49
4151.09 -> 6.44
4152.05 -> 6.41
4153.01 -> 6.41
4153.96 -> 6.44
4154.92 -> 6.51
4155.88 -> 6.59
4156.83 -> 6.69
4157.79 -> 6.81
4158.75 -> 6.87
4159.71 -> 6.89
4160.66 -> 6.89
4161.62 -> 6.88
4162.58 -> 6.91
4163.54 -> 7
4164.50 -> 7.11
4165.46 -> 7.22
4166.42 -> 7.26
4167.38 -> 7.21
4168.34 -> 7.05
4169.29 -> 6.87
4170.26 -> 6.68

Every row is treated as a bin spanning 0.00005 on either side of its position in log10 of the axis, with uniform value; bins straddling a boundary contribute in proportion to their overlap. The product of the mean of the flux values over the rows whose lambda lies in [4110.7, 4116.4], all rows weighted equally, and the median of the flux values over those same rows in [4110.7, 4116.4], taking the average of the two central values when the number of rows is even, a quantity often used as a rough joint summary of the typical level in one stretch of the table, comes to 44.6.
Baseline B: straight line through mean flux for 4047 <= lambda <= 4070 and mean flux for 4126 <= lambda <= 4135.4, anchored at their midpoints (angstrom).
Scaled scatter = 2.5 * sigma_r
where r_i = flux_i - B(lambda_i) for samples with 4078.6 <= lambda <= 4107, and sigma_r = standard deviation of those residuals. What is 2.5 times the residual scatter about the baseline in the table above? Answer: 1.4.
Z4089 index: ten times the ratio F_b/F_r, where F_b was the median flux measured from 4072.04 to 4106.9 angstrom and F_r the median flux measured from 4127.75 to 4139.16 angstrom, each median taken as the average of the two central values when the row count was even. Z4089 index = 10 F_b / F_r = 9.7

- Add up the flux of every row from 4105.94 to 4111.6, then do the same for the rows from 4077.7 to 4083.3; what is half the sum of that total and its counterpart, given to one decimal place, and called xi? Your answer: 39.2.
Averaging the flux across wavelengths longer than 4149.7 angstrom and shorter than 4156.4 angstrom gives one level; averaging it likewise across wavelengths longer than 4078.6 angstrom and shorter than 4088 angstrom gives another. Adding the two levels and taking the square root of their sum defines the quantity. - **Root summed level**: 3.66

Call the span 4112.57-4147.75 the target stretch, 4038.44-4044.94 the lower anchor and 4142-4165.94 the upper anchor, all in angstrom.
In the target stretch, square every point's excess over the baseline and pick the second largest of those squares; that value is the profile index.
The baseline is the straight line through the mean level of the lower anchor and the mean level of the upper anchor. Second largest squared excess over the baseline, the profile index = 0.18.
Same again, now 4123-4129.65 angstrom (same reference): 0.18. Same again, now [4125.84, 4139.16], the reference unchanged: 0.04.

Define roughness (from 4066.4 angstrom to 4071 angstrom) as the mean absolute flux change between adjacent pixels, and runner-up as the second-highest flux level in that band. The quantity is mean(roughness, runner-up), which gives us 3.4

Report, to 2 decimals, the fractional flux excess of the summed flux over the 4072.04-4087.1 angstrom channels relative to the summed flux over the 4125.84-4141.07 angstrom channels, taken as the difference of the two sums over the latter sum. -0.02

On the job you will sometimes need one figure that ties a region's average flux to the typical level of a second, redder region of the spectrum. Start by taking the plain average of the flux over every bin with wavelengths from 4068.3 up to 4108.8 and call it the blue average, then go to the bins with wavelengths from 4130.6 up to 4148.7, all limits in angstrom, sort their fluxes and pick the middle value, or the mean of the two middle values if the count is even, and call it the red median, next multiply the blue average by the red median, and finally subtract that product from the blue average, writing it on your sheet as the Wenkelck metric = -38.0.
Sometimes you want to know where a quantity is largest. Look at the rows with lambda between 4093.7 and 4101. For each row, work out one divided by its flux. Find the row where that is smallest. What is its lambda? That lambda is 4094.14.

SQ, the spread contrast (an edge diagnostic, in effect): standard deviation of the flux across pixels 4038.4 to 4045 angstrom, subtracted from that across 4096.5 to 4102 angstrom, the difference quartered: -0.012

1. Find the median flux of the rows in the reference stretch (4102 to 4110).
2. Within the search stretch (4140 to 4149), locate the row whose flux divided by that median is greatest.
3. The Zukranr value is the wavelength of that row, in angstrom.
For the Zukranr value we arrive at 4146.32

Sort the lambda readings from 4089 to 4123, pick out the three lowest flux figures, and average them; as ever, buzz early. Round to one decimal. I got 6.1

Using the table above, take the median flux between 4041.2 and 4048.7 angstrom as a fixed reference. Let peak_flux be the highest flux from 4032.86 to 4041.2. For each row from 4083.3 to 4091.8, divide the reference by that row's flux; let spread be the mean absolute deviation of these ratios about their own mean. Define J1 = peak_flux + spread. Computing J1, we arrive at 7.08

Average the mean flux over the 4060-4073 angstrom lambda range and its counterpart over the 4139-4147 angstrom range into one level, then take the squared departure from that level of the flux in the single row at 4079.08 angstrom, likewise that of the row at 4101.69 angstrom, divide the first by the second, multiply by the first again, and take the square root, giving 0.13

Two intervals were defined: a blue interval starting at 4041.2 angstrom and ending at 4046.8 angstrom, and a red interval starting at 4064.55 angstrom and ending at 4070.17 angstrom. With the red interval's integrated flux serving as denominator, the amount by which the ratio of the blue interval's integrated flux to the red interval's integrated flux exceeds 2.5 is -1.38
